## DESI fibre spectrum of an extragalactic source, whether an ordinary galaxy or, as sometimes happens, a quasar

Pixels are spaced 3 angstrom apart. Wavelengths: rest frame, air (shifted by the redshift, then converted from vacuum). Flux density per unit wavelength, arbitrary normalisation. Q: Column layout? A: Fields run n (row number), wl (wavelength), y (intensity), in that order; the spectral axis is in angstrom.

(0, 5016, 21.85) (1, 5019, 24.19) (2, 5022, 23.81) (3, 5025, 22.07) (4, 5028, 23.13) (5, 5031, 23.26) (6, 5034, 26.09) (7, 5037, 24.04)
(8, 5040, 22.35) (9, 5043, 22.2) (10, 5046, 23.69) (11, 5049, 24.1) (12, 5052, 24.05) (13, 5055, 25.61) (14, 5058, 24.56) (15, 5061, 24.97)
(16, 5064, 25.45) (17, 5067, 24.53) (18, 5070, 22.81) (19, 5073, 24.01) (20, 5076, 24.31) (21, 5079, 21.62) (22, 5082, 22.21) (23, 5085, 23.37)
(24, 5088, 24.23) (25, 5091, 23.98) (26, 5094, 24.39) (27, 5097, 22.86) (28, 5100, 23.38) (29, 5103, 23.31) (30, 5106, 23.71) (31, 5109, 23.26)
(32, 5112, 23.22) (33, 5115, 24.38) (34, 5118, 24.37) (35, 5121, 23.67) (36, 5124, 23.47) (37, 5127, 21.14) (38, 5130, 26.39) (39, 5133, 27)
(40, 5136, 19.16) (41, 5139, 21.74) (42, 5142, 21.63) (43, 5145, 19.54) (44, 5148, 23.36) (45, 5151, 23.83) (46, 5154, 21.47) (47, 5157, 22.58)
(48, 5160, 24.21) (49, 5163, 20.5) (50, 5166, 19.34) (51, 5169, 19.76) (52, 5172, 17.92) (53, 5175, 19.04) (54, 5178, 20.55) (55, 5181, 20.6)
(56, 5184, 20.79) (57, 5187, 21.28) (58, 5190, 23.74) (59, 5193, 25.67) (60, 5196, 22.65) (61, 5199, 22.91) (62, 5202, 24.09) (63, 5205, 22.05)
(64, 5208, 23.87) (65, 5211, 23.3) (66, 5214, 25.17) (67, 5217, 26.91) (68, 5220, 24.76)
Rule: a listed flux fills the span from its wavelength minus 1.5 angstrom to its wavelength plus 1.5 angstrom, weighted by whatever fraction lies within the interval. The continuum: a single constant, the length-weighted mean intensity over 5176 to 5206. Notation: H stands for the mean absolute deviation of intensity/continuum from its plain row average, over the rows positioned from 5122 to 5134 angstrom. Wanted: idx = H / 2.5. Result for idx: 0.039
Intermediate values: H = 0.098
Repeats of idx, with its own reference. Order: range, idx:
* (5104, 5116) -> 0.007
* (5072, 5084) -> 0.020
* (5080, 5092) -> 0.012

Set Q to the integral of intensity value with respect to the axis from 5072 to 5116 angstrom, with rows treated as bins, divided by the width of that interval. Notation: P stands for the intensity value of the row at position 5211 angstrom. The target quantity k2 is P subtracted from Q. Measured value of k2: 0.2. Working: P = 23.3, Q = 23.5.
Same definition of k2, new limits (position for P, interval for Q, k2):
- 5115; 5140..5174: -3.1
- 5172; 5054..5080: 6.3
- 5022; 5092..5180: -1.4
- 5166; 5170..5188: 0.6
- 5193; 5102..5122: -2.0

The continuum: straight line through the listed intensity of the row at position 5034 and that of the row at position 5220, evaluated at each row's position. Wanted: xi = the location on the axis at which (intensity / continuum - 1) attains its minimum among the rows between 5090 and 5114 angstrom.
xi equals 5097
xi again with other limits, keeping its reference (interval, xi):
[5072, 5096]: 5079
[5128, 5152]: 5136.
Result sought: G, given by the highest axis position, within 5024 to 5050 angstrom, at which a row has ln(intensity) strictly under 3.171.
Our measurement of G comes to 5046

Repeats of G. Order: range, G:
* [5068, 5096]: 5085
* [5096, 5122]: 5121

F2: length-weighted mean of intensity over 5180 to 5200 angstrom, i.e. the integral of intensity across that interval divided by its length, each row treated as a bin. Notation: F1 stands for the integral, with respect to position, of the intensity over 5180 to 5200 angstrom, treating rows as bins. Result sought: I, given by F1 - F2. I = 429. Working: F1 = 451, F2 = 22.6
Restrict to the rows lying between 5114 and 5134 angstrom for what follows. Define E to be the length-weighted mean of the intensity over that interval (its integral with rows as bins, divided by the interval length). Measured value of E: 24.3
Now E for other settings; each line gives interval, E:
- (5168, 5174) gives 18.8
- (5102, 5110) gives 23.4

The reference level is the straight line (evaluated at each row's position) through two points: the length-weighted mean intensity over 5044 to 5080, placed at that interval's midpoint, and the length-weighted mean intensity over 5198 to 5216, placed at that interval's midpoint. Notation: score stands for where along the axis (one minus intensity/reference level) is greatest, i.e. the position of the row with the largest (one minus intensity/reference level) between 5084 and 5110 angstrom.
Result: 5097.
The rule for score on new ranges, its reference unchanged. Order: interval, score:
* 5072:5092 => 5079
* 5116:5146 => 5136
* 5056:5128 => 5127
